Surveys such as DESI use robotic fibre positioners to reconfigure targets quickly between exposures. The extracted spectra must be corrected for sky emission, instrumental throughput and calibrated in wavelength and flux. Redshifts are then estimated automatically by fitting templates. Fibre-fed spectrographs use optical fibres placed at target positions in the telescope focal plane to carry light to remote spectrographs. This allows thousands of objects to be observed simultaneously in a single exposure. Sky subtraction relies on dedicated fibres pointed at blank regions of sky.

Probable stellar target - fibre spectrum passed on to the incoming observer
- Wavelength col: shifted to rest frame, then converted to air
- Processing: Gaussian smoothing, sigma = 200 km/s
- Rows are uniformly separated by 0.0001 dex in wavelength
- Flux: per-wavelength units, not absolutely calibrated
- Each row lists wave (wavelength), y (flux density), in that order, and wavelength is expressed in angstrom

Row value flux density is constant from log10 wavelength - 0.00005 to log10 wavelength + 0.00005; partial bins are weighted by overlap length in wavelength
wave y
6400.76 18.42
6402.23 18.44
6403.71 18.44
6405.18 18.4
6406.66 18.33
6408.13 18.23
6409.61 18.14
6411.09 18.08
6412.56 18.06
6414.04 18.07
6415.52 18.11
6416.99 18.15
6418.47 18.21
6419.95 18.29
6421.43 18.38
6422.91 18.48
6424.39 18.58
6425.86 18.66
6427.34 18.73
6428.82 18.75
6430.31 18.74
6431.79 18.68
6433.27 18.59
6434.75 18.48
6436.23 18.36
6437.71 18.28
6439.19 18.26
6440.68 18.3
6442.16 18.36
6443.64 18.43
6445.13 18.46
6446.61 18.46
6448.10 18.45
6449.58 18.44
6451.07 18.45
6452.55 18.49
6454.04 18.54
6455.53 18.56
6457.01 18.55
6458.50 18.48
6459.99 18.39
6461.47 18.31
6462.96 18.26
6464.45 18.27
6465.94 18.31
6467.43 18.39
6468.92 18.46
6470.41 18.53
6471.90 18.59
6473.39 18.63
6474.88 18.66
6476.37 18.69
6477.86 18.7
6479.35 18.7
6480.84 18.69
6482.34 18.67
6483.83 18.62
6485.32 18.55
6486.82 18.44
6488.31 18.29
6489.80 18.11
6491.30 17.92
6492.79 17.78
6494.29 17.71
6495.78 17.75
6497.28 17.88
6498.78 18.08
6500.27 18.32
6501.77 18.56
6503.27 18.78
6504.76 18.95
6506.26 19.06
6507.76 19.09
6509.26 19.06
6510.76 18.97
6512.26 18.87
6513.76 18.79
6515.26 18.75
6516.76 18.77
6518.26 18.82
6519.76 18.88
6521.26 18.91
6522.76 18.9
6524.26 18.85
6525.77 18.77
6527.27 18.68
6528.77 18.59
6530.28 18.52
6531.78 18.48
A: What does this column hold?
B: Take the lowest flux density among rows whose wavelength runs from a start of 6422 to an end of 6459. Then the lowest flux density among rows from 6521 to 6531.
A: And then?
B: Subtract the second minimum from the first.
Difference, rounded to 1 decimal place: -0.3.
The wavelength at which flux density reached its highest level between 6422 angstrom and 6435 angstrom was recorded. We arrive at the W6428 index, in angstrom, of 6428.82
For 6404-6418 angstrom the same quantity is 6405.18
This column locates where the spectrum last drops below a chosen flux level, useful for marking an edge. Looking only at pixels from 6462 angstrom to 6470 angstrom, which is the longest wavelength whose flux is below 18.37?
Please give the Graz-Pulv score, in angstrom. 6465.94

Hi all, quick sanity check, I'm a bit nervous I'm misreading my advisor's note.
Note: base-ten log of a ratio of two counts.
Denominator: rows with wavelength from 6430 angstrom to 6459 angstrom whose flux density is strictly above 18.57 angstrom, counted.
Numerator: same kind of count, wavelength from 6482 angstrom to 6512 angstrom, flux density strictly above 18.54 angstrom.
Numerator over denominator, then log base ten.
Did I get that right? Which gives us 0.523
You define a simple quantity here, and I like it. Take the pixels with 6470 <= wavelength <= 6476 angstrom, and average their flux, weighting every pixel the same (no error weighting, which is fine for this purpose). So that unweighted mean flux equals 18.6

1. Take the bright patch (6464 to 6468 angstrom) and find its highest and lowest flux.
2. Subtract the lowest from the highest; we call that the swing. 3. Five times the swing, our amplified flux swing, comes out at 0.6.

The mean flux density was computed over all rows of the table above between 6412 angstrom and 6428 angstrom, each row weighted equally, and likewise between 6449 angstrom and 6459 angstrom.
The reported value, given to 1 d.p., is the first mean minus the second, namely -0.2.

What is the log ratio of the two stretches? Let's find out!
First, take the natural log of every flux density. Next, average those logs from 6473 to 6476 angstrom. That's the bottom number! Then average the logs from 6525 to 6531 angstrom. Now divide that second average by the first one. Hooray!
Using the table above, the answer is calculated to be 1.00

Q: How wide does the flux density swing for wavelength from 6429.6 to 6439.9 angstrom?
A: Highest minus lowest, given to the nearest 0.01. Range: 0.48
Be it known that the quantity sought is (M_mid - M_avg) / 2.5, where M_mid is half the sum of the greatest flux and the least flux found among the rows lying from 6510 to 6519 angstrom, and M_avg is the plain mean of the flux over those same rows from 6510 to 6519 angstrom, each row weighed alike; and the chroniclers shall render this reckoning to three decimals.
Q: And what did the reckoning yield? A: 0.013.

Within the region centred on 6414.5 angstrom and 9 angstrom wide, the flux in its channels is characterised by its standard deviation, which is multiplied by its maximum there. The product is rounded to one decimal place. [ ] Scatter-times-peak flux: 1.0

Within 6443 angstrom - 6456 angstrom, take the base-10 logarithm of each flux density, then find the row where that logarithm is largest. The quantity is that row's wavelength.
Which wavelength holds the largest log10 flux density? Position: 6455.53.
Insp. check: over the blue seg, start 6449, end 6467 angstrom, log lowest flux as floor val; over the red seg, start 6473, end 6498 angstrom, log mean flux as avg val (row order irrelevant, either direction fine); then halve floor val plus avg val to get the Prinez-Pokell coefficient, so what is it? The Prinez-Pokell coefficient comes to 18.3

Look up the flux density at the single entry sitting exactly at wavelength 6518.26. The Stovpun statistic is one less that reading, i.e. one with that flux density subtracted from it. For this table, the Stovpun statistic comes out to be -17.8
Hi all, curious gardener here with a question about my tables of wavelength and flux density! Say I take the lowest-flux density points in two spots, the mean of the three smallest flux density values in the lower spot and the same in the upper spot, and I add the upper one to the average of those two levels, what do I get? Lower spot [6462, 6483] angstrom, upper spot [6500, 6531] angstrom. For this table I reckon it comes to 36.8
